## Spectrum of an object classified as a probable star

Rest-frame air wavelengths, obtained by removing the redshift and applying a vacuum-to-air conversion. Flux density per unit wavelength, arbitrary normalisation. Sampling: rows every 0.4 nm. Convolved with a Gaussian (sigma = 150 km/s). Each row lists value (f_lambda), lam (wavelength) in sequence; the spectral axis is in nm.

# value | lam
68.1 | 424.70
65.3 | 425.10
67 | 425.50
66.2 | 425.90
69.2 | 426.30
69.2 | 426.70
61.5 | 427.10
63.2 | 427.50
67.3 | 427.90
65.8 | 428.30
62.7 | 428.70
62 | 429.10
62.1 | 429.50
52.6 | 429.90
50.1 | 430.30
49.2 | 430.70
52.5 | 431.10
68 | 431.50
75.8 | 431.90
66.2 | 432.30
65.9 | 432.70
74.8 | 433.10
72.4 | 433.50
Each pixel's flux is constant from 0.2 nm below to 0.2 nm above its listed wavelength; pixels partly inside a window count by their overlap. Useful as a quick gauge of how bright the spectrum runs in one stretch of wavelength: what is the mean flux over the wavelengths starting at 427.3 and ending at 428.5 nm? 65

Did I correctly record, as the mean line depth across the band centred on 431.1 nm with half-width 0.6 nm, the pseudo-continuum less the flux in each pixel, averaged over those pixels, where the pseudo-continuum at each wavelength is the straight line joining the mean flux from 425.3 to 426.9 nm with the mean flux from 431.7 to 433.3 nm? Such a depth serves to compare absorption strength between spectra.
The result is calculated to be 14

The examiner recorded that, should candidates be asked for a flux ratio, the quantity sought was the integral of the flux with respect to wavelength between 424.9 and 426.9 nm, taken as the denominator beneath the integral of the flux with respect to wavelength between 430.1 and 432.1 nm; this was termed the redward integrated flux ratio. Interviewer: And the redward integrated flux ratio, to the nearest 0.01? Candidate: 0.88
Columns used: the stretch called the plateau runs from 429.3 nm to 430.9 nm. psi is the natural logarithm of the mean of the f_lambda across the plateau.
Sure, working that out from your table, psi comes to 3.98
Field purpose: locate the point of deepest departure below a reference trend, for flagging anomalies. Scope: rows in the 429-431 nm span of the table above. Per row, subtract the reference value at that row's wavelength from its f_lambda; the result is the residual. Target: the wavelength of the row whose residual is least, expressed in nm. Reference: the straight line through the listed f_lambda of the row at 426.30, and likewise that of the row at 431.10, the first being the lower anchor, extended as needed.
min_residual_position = 430.30 nm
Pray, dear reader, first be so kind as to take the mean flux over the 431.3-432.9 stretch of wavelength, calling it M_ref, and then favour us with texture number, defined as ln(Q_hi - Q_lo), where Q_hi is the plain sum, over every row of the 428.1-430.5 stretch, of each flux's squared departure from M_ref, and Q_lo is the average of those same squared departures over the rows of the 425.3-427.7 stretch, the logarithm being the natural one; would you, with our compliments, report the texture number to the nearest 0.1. 6.6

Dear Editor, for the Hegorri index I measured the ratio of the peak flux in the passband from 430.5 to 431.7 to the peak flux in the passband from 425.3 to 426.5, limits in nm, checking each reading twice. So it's 0.98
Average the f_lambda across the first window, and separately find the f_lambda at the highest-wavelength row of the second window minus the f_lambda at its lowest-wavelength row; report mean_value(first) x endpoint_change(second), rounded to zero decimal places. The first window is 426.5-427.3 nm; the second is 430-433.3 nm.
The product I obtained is 1614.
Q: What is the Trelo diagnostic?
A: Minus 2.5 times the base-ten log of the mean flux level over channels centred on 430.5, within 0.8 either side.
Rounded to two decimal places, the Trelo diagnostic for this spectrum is -4.27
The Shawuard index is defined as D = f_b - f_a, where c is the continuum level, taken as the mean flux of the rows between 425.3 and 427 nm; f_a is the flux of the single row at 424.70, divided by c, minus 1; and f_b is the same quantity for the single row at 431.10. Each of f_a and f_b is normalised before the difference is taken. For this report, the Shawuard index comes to -0.23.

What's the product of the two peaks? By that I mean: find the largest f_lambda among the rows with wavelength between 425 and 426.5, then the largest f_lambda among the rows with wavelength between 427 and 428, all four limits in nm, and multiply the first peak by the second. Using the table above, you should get 4657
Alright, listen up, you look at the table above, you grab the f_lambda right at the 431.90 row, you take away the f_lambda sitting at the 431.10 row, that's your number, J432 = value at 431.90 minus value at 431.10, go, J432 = 23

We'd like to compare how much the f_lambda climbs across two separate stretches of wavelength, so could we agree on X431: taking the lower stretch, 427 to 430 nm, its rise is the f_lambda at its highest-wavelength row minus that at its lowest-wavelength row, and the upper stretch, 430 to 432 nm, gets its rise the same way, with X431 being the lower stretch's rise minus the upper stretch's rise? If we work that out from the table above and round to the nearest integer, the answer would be -35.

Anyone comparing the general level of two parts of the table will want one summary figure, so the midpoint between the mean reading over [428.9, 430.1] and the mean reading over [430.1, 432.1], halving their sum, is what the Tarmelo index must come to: 59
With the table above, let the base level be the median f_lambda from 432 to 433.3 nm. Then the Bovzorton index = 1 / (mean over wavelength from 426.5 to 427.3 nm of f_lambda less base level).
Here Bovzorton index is -1.18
